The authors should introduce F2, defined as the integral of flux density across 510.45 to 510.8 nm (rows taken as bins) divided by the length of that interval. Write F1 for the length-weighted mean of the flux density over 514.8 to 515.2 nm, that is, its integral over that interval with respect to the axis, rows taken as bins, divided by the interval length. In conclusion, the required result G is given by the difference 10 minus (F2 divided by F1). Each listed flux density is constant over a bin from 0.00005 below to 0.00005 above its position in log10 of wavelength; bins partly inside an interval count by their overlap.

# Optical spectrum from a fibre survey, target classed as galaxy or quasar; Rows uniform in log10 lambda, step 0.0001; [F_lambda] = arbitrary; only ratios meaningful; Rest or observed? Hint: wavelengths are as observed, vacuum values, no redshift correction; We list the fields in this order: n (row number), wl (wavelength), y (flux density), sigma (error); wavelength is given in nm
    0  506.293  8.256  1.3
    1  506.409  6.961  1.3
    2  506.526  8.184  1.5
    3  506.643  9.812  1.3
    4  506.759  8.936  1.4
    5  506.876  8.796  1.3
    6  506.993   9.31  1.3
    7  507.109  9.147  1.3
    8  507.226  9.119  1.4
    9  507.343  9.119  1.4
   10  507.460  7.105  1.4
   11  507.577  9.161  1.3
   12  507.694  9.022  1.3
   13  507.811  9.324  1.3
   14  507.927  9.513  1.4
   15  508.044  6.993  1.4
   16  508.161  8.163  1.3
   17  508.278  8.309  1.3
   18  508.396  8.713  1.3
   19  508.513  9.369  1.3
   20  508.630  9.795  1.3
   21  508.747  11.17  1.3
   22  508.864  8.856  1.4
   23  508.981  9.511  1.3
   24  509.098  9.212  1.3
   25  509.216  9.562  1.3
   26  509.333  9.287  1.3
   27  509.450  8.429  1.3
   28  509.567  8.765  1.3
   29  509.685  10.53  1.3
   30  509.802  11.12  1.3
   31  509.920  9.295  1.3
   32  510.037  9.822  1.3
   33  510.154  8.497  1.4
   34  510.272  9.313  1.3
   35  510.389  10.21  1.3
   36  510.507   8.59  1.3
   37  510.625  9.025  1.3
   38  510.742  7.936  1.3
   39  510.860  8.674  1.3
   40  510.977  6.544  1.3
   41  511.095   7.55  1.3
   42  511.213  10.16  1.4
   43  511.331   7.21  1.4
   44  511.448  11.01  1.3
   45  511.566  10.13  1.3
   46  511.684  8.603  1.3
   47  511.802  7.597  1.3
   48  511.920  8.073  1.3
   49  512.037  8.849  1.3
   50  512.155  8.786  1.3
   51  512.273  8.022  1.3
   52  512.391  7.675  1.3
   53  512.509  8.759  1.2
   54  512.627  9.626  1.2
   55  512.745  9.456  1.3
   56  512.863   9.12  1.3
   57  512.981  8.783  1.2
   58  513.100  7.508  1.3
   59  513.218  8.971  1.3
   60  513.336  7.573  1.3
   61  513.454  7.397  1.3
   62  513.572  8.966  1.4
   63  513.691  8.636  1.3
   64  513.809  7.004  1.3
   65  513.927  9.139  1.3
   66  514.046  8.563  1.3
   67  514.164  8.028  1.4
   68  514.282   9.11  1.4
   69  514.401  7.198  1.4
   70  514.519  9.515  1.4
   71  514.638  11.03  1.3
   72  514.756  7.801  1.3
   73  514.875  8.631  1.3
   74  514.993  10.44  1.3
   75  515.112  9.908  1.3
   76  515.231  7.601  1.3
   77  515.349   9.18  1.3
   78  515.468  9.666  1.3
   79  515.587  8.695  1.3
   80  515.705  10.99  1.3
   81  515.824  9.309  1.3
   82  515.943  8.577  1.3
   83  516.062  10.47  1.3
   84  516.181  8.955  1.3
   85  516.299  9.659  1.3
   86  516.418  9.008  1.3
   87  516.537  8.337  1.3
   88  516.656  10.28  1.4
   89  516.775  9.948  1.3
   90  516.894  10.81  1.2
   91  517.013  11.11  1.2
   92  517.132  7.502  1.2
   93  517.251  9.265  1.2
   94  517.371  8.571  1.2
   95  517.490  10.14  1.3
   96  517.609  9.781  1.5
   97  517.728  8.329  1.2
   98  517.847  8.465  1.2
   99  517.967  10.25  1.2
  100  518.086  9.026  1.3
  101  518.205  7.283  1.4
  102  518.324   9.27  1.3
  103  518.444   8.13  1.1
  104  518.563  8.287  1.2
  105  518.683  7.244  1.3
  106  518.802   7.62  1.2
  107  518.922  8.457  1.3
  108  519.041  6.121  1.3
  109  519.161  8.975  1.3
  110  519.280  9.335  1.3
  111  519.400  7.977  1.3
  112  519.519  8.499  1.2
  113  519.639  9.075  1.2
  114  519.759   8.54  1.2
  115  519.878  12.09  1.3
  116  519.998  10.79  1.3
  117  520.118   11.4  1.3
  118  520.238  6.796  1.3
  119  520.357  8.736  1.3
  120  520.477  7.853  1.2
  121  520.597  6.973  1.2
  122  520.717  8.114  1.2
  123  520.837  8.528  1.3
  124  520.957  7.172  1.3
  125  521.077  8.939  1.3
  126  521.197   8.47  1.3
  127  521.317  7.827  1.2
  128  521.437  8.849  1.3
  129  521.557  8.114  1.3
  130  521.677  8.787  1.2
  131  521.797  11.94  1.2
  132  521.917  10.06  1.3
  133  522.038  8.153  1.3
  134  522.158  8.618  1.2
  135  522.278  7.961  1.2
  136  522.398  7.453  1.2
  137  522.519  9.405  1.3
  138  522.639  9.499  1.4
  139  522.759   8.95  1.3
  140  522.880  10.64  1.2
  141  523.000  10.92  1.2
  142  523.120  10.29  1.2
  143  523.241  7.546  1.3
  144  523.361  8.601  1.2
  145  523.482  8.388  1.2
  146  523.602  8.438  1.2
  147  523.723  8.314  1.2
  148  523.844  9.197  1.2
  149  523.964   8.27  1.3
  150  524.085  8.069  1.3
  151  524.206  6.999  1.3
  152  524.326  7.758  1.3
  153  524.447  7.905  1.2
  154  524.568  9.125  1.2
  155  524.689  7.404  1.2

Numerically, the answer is 9.10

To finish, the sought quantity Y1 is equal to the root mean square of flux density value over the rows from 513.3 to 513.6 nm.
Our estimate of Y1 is 8.0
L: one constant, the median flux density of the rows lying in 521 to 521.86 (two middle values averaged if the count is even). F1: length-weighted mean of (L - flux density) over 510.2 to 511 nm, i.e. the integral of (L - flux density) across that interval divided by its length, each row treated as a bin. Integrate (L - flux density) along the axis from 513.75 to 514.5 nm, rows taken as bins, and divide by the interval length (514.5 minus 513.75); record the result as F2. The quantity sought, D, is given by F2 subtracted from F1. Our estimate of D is -0.46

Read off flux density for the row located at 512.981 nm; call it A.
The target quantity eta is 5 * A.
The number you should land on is 44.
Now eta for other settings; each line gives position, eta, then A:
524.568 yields 46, 9.125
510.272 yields 47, 9.313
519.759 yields 43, 8.54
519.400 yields 40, 7.977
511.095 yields 38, 7.55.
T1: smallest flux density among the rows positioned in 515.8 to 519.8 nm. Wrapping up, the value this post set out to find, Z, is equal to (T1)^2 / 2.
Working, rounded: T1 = 6.121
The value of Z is 19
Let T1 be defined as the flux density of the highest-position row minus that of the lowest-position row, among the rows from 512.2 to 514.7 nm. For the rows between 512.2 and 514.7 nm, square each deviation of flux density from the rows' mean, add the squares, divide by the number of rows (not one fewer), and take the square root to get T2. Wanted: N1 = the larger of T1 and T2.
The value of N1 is 3.0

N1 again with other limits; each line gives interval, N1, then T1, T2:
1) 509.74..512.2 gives 1.2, -2.3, 1.18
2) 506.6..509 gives 0.9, -0.3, 0.87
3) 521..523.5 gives 1.1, -0.6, 1.15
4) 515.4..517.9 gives 1.0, -1.2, 0.96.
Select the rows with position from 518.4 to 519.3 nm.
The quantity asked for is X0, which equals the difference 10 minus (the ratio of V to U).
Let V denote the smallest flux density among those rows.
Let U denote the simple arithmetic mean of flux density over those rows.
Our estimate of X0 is 9.24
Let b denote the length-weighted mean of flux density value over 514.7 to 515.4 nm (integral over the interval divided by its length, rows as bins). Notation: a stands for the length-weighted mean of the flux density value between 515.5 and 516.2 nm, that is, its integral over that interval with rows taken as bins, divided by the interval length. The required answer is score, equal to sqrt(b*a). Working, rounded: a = 9.5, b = 8.9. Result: 9.23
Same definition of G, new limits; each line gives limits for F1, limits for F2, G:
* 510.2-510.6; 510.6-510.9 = 9.09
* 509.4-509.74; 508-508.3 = 9.16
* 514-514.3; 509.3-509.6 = 8.97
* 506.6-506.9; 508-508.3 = 9.15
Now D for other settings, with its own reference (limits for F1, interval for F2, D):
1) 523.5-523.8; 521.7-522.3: 0.98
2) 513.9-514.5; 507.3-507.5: -0.31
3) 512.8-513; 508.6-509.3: 0.67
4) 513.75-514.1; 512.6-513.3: 0.60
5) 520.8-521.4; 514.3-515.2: 0.96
